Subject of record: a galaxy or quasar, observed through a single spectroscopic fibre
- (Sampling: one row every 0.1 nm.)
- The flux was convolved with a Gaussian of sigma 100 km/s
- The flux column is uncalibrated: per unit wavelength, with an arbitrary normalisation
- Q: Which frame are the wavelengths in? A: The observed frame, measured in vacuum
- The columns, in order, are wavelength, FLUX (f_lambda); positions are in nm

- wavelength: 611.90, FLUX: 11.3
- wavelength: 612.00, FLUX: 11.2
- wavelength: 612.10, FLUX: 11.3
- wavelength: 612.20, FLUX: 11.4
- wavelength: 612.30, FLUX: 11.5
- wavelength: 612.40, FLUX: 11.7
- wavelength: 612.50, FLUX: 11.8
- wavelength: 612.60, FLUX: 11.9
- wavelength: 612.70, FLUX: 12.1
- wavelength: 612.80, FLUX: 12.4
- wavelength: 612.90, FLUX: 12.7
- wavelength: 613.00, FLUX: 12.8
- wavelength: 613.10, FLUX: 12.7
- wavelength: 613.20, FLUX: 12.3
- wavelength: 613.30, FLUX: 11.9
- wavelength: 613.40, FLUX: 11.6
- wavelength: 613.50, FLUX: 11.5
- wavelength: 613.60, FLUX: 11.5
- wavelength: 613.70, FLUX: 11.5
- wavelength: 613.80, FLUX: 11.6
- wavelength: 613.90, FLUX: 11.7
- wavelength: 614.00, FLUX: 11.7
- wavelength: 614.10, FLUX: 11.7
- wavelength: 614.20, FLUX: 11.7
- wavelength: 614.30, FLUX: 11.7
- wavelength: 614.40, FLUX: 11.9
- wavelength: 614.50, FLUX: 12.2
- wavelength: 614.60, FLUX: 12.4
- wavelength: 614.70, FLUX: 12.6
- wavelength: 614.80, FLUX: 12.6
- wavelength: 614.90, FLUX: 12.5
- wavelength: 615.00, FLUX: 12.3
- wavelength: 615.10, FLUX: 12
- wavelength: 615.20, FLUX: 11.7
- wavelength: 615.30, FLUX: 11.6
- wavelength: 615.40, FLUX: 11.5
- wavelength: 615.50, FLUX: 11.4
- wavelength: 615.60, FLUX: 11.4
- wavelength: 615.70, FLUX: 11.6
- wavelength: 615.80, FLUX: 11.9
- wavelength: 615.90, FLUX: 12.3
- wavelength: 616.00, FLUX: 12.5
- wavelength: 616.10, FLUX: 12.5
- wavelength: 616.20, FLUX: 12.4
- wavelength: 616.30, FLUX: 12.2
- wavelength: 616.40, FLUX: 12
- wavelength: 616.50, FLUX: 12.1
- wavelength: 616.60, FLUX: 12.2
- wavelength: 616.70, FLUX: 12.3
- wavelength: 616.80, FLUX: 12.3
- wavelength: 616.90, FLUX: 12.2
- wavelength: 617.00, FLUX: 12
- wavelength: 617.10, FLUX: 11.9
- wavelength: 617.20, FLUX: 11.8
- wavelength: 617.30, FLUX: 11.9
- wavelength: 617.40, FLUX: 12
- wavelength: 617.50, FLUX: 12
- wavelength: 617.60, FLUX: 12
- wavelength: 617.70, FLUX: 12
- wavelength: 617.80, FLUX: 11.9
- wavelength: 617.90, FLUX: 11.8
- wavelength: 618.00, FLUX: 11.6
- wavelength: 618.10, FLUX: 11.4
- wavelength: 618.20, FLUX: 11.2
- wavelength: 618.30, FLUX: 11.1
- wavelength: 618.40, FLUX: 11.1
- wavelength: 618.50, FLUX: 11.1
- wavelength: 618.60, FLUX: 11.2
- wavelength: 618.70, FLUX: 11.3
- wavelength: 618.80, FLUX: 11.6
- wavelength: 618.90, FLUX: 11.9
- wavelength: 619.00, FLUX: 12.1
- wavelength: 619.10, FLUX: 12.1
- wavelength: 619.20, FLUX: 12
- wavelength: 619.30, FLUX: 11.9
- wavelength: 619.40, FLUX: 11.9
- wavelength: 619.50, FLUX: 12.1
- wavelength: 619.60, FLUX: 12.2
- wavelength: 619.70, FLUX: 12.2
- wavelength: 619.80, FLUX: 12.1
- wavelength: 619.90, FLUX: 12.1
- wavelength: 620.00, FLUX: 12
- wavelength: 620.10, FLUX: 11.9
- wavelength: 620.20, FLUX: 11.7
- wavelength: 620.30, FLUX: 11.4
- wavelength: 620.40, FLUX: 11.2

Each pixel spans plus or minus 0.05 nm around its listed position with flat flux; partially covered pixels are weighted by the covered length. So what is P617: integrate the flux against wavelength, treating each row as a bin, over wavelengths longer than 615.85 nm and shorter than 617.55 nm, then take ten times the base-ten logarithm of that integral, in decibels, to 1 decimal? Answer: 13.2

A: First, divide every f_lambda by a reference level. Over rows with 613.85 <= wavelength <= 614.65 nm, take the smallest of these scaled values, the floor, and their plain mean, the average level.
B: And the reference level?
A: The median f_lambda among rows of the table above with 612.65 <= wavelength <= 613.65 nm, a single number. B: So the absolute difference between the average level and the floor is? 0.014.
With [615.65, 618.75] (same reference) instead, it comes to 0.063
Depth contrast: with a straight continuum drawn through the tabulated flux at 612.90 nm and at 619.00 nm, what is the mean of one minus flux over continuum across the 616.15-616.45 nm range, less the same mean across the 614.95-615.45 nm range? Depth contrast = -0.039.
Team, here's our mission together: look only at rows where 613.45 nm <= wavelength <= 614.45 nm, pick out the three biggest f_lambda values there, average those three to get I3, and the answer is 11.8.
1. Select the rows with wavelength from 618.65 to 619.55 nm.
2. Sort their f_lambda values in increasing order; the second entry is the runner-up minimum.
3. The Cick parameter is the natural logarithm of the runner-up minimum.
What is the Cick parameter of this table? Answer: 2.45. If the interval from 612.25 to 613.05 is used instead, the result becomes 2.46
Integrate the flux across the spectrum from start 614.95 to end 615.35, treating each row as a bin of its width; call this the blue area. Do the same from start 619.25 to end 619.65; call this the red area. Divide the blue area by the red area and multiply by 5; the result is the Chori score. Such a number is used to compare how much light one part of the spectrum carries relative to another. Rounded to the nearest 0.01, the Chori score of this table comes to 4.95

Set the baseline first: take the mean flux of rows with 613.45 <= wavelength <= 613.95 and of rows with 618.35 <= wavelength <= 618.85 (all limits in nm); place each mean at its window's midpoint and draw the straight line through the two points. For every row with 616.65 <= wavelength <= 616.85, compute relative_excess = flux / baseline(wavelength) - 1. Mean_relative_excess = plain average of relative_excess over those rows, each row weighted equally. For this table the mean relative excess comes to 0.08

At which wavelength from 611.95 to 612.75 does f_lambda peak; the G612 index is 612.70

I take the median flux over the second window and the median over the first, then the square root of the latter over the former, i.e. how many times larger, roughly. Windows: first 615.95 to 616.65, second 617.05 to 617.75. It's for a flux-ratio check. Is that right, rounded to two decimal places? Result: 1.01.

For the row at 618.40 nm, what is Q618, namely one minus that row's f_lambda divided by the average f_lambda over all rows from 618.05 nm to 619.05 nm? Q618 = 0.026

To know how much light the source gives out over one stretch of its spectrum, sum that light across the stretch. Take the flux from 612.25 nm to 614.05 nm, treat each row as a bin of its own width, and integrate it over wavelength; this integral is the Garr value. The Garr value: 21.5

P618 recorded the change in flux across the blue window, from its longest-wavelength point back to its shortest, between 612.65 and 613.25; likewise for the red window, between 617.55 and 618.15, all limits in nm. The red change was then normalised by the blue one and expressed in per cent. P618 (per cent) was -300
